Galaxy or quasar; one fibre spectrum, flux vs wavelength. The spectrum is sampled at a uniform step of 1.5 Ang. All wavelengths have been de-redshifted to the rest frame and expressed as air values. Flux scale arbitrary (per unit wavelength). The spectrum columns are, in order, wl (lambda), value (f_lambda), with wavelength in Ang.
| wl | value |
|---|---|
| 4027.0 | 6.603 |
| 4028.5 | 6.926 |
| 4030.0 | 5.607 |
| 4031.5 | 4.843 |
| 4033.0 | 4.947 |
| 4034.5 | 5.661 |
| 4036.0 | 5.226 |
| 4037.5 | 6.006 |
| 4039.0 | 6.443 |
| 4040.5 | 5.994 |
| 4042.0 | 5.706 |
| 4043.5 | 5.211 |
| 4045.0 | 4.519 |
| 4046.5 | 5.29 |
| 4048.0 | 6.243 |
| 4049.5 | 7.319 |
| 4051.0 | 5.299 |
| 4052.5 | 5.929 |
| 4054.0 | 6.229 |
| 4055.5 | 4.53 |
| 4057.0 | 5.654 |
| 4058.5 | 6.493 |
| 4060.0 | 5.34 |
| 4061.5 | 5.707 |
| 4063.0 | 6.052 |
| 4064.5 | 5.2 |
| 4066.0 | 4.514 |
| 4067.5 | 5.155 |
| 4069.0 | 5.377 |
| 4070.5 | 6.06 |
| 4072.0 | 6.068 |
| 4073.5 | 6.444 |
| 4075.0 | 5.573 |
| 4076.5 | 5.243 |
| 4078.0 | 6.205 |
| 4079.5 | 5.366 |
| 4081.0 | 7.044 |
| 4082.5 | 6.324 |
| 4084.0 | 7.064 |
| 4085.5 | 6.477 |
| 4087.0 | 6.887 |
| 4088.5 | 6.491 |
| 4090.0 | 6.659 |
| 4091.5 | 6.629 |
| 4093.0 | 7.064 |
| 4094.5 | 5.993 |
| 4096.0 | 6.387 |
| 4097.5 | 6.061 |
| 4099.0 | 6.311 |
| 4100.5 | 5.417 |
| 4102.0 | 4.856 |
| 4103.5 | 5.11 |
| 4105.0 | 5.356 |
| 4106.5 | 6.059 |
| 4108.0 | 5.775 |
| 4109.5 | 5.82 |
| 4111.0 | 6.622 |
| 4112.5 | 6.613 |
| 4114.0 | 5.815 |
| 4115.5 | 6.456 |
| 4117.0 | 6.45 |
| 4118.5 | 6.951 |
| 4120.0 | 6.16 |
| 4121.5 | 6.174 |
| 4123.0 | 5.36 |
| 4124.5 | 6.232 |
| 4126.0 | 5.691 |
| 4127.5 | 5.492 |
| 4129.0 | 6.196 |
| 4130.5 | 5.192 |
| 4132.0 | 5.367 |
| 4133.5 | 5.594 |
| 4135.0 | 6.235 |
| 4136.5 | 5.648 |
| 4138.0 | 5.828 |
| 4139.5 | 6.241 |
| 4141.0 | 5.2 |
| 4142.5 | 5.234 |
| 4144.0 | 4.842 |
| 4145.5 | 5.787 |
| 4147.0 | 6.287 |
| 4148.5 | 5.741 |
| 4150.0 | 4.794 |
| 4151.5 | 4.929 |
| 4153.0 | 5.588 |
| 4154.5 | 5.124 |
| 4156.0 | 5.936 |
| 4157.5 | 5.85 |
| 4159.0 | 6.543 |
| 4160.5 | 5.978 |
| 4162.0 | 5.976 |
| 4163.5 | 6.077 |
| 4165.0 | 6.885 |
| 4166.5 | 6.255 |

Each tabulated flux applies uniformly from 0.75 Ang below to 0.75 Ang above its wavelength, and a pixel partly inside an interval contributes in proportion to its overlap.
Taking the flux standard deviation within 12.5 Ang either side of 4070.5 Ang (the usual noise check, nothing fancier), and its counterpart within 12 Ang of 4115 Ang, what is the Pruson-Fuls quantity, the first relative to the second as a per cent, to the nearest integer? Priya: 123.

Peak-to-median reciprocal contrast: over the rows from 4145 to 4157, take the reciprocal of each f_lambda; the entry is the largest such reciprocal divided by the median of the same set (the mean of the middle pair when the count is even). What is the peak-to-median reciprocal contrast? 1.18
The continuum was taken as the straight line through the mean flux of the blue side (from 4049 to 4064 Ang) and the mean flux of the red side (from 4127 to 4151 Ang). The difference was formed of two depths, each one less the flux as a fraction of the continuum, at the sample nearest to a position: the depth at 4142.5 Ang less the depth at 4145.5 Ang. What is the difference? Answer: 0.10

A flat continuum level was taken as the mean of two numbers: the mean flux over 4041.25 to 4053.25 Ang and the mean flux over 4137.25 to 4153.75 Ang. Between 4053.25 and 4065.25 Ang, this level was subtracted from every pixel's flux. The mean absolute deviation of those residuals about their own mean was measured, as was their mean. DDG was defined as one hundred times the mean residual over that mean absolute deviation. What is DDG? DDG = 12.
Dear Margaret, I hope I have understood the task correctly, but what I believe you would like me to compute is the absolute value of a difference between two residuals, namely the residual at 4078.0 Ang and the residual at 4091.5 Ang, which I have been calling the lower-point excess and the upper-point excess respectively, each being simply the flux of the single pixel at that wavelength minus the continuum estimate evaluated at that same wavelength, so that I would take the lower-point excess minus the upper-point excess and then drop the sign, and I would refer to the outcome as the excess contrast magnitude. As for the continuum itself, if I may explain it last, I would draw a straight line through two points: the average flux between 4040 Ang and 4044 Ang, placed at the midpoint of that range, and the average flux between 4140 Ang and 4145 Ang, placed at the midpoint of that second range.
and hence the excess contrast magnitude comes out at 0.5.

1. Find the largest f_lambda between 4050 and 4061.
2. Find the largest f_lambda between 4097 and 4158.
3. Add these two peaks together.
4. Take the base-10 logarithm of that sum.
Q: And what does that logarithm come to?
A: 1.13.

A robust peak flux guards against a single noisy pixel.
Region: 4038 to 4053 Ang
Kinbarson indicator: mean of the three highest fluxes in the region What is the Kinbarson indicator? 6.7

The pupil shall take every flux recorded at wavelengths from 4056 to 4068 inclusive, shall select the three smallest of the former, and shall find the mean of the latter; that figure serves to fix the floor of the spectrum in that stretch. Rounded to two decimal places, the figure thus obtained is 4.96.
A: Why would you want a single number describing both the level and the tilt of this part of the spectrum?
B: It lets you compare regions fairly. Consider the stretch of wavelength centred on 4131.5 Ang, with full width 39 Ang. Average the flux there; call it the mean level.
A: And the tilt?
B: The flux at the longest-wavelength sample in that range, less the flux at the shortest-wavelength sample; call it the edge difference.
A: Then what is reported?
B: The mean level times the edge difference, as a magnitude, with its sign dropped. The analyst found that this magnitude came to 11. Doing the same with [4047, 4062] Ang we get 3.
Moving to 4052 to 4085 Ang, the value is 7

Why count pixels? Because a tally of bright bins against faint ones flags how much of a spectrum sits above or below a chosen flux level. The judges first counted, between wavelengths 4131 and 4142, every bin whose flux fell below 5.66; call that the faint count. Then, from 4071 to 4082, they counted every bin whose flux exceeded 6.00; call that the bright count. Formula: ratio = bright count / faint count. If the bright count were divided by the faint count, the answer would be 1.0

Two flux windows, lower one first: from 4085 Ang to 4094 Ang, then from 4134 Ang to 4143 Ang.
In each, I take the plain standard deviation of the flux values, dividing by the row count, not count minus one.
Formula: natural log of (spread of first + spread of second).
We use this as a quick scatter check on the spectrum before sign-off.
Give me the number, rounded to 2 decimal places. -0.46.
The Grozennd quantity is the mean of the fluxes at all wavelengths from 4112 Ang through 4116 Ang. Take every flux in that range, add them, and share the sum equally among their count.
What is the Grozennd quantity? 6.3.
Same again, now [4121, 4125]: 5.9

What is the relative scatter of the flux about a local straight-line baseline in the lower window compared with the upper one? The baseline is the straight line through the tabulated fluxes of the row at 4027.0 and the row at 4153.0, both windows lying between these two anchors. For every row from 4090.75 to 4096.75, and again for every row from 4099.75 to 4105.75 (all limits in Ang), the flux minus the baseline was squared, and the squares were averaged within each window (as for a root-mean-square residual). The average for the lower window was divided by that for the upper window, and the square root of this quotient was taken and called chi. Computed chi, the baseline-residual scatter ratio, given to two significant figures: 0.71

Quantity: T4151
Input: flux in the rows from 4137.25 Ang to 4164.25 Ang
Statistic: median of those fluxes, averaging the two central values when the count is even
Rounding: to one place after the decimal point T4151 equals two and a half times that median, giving 14.5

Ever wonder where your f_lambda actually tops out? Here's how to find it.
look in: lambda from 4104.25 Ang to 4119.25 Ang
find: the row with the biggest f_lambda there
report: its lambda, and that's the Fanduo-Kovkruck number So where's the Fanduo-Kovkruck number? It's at 4118.5 Ang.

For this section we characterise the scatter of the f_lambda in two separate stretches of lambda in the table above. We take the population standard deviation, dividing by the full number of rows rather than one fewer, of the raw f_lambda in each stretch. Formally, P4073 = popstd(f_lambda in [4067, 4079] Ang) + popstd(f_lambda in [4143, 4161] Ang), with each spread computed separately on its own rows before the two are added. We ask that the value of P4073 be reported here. 1.01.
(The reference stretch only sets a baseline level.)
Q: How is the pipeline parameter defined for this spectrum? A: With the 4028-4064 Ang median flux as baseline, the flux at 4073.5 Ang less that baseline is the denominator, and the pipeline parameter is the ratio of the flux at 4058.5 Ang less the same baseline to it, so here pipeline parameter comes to 1.1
